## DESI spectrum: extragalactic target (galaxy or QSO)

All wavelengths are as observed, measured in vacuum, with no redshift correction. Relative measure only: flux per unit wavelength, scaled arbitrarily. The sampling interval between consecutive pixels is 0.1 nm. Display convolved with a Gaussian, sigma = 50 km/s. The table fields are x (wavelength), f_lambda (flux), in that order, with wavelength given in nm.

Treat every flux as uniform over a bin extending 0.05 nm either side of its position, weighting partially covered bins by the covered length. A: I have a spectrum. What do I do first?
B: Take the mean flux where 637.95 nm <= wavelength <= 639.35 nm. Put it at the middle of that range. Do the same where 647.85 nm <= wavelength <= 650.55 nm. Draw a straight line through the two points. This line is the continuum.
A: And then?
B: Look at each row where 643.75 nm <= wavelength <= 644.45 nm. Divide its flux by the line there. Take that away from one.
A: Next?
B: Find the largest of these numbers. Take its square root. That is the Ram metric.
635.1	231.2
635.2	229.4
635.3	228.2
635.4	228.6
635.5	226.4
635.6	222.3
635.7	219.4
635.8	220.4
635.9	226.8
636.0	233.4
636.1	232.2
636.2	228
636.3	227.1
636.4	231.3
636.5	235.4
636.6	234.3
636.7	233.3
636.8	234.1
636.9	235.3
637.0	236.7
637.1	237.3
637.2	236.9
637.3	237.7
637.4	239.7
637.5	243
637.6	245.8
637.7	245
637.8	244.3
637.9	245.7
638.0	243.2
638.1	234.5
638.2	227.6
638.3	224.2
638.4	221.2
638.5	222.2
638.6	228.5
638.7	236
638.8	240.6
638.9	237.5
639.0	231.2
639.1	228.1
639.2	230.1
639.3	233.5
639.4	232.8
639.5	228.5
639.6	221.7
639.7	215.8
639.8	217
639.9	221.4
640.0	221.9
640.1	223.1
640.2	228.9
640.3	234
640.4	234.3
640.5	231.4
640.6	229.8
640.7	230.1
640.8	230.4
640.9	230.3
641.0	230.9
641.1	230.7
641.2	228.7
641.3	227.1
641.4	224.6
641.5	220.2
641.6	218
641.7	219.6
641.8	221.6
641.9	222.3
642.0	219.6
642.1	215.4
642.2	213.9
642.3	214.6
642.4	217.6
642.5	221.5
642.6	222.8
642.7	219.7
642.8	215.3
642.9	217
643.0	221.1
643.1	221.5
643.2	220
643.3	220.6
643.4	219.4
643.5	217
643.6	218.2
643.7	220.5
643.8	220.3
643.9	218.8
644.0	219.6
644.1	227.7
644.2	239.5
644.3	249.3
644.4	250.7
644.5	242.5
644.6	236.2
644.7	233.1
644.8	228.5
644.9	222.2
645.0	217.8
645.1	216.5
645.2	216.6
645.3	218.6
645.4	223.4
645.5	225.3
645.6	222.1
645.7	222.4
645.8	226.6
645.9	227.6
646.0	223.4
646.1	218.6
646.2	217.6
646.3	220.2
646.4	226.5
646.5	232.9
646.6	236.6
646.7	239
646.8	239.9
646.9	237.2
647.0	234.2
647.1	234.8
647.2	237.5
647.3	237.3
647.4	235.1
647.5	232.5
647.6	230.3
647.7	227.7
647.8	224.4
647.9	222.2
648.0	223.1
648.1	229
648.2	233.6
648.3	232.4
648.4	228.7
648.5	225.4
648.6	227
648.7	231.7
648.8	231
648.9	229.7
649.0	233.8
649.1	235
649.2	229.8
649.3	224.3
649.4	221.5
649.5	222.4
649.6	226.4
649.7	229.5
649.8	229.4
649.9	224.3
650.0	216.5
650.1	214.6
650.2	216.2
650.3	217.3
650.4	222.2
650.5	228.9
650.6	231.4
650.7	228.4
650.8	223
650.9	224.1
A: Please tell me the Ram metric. 0.208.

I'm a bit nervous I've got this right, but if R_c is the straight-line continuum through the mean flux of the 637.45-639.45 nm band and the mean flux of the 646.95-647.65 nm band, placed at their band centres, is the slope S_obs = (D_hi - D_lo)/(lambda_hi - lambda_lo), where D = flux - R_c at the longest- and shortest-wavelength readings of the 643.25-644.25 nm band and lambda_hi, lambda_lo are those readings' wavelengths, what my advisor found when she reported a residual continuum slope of 21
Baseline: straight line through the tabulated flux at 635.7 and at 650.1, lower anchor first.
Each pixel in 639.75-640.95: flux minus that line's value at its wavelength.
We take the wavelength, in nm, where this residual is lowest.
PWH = 639.8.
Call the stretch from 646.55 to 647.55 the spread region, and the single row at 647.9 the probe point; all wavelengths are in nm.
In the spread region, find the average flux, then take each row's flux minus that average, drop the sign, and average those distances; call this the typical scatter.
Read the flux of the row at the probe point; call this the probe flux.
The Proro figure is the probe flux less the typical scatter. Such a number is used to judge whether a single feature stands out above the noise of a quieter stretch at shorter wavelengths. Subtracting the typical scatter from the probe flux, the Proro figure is 220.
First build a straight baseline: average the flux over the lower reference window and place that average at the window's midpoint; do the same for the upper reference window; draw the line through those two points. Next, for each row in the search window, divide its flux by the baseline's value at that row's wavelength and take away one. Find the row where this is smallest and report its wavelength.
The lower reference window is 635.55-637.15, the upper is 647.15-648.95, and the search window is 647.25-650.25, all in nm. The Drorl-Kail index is 650.1 nm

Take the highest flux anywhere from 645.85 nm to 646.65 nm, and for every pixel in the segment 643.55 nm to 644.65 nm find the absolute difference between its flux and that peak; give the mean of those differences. 12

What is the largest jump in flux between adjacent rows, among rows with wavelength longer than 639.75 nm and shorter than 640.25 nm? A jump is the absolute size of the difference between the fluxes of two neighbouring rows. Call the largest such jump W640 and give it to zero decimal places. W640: 6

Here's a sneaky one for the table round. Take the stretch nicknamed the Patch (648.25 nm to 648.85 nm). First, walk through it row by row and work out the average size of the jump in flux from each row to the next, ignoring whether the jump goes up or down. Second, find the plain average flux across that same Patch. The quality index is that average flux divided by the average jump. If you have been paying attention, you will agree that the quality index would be 82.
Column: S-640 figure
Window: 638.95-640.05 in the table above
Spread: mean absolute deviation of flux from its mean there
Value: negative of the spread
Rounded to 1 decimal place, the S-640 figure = -5.5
